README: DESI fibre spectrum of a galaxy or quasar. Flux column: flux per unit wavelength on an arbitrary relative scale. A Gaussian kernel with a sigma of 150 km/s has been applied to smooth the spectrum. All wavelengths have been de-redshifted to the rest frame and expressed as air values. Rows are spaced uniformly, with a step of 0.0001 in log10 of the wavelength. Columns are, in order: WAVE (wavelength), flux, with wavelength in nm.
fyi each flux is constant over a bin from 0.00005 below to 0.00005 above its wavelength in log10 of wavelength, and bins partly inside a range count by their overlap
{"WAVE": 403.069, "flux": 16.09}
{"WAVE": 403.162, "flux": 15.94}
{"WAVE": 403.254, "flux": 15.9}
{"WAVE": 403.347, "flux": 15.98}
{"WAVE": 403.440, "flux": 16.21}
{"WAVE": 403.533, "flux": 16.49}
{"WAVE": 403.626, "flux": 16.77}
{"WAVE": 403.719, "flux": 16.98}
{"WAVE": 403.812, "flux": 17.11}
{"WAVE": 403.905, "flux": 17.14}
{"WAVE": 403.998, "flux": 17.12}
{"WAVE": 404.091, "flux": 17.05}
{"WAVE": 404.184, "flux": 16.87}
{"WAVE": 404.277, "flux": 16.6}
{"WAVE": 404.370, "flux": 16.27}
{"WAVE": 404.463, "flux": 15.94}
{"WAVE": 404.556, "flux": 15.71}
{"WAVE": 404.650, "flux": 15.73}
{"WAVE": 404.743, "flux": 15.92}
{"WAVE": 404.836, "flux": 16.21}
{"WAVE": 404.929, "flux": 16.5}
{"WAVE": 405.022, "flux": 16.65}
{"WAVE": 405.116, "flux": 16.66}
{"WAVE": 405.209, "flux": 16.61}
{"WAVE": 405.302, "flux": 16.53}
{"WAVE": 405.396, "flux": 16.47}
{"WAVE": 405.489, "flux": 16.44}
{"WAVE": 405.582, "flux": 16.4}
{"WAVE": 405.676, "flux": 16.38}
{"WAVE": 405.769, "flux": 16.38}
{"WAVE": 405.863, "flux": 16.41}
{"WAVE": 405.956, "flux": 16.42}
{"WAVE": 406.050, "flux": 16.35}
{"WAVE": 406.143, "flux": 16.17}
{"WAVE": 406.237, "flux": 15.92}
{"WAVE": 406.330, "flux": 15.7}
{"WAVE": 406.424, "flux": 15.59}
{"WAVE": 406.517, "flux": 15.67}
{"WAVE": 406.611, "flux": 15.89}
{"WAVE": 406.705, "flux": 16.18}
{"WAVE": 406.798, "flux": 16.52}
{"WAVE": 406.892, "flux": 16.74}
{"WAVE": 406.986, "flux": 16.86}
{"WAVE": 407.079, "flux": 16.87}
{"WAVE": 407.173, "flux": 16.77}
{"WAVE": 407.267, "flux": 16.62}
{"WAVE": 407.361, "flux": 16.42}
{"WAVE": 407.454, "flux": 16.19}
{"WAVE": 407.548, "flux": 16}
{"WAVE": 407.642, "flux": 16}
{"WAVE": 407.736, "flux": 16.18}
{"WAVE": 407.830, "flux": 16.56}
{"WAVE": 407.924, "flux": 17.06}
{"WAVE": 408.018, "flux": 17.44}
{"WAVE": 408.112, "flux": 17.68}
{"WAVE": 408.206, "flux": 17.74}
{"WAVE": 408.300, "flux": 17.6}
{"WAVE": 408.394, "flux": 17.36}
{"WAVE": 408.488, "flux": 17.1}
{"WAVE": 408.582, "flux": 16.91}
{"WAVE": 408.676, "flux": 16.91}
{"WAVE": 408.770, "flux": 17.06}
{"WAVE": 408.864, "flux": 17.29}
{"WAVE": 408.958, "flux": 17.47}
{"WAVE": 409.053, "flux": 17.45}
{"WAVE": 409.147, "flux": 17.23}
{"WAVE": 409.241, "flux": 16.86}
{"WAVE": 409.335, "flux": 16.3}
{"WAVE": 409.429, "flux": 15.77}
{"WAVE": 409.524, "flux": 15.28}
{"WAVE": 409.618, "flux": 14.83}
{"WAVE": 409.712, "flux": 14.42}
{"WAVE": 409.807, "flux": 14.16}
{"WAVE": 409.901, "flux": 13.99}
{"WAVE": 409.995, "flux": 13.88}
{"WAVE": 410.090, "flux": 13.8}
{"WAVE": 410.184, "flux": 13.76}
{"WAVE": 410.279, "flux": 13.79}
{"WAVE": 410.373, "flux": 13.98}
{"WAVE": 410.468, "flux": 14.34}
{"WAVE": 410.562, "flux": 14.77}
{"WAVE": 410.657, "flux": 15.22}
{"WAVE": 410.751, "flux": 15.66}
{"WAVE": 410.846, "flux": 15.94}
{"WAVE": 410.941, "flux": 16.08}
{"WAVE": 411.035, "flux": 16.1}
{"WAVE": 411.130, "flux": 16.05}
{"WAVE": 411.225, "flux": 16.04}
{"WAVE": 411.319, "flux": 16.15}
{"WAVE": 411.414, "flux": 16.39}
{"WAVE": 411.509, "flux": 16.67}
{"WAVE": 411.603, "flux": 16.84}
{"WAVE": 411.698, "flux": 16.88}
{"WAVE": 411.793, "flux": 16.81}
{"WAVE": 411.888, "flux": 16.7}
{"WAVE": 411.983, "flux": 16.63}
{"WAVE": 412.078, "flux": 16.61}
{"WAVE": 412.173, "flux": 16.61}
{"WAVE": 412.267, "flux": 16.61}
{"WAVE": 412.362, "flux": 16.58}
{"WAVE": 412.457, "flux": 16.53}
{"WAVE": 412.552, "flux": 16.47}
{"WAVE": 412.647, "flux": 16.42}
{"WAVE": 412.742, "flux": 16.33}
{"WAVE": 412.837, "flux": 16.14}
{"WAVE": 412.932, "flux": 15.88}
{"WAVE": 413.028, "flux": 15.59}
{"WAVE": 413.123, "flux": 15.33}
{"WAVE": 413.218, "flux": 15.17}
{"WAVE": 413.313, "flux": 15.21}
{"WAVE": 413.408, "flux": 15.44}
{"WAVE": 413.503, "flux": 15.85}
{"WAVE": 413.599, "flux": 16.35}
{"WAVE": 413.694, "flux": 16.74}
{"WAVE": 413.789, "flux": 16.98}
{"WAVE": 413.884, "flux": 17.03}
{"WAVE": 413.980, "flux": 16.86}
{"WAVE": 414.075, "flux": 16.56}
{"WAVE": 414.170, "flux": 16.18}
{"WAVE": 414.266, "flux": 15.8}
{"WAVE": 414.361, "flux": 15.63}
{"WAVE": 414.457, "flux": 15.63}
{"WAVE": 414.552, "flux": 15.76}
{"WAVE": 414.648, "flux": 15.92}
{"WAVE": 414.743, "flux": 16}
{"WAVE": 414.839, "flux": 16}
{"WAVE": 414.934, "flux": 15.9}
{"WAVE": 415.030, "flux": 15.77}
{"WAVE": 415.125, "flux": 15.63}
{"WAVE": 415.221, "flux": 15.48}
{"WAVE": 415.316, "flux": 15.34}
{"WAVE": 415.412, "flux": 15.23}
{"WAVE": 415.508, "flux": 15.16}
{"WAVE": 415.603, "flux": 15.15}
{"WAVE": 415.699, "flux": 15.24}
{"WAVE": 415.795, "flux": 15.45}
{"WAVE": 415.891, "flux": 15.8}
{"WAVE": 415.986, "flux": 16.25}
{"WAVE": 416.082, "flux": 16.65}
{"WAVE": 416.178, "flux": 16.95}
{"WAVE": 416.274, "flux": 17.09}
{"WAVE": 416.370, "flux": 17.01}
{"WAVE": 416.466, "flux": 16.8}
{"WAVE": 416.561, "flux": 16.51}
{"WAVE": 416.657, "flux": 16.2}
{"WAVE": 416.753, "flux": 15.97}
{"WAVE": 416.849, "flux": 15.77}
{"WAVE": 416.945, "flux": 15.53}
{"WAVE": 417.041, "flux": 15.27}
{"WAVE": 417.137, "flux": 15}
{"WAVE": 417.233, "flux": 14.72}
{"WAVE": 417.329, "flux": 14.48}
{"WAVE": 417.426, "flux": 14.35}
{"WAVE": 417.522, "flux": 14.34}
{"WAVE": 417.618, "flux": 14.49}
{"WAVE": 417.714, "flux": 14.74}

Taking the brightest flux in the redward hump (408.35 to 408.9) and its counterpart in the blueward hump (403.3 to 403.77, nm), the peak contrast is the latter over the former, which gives 0.98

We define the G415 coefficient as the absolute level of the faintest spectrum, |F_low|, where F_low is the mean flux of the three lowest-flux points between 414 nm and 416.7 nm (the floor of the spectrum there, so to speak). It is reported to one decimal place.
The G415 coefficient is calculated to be 15.2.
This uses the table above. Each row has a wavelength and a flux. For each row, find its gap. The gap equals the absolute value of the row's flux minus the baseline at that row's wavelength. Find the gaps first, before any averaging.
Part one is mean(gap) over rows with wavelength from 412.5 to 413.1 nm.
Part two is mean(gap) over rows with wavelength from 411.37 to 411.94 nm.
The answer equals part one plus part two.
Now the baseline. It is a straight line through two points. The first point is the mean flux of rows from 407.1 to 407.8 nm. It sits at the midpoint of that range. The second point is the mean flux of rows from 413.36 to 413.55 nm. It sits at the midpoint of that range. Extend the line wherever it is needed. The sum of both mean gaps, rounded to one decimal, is 1.3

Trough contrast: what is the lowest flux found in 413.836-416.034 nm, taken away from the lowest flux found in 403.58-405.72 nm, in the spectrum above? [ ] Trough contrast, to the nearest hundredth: 0.56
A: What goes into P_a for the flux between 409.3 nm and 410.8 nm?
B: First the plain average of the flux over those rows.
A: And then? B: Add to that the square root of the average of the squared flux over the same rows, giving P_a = 29.3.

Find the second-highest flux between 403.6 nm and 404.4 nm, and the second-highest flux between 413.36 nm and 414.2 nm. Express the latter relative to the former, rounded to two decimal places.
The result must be 0.99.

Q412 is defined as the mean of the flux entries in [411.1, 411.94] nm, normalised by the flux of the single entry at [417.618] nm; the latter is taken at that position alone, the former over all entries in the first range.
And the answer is 1.14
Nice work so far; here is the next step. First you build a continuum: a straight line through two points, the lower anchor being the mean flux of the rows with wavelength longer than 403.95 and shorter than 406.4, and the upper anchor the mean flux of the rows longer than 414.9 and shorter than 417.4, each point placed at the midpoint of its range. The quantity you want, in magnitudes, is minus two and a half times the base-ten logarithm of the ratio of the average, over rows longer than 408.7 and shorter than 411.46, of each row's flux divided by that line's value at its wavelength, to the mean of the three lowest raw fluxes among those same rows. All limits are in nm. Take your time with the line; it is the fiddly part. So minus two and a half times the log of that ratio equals 2.89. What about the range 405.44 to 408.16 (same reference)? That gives 2.98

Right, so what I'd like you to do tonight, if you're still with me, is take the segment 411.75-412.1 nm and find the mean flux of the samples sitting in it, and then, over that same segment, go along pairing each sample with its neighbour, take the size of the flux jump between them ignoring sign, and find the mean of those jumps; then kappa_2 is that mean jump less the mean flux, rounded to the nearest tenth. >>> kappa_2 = -16.6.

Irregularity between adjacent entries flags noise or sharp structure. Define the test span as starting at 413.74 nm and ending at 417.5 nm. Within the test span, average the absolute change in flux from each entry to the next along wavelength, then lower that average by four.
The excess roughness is -3.81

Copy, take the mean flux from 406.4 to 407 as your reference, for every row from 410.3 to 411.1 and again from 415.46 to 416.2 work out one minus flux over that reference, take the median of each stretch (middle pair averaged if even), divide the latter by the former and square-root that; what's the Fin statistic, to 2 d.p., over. 0.87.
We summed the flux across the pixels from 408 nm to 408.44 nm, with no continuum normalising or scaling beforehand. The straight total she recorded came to 88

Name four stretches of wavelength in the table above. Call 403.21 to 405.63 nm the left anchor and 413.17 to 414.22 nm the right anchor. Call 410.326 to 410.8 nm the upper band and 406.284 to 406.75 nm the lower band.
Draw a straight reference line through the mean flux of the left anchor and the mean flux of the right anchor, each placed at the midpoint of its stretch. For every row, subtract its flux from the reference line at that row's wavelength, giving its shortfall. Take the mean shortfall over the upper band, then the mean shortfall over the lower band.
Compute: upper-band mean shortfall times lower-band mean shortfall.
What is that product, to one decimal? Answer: 0.9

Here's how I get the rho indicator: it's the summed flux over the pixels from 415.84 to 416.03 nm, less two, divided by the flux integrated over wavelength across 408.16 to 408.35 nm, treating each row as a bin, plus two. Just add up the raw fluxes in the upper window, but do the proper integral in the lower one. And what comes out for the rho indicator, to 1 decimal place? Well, 5.6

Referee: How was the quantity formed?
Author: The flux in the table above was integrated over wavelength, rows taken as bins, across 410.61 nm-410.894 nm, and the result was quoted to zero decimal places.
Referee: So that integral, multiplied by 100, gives 443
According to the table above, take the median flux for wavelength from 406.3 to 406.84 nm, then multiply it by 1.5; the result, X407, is 23.7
